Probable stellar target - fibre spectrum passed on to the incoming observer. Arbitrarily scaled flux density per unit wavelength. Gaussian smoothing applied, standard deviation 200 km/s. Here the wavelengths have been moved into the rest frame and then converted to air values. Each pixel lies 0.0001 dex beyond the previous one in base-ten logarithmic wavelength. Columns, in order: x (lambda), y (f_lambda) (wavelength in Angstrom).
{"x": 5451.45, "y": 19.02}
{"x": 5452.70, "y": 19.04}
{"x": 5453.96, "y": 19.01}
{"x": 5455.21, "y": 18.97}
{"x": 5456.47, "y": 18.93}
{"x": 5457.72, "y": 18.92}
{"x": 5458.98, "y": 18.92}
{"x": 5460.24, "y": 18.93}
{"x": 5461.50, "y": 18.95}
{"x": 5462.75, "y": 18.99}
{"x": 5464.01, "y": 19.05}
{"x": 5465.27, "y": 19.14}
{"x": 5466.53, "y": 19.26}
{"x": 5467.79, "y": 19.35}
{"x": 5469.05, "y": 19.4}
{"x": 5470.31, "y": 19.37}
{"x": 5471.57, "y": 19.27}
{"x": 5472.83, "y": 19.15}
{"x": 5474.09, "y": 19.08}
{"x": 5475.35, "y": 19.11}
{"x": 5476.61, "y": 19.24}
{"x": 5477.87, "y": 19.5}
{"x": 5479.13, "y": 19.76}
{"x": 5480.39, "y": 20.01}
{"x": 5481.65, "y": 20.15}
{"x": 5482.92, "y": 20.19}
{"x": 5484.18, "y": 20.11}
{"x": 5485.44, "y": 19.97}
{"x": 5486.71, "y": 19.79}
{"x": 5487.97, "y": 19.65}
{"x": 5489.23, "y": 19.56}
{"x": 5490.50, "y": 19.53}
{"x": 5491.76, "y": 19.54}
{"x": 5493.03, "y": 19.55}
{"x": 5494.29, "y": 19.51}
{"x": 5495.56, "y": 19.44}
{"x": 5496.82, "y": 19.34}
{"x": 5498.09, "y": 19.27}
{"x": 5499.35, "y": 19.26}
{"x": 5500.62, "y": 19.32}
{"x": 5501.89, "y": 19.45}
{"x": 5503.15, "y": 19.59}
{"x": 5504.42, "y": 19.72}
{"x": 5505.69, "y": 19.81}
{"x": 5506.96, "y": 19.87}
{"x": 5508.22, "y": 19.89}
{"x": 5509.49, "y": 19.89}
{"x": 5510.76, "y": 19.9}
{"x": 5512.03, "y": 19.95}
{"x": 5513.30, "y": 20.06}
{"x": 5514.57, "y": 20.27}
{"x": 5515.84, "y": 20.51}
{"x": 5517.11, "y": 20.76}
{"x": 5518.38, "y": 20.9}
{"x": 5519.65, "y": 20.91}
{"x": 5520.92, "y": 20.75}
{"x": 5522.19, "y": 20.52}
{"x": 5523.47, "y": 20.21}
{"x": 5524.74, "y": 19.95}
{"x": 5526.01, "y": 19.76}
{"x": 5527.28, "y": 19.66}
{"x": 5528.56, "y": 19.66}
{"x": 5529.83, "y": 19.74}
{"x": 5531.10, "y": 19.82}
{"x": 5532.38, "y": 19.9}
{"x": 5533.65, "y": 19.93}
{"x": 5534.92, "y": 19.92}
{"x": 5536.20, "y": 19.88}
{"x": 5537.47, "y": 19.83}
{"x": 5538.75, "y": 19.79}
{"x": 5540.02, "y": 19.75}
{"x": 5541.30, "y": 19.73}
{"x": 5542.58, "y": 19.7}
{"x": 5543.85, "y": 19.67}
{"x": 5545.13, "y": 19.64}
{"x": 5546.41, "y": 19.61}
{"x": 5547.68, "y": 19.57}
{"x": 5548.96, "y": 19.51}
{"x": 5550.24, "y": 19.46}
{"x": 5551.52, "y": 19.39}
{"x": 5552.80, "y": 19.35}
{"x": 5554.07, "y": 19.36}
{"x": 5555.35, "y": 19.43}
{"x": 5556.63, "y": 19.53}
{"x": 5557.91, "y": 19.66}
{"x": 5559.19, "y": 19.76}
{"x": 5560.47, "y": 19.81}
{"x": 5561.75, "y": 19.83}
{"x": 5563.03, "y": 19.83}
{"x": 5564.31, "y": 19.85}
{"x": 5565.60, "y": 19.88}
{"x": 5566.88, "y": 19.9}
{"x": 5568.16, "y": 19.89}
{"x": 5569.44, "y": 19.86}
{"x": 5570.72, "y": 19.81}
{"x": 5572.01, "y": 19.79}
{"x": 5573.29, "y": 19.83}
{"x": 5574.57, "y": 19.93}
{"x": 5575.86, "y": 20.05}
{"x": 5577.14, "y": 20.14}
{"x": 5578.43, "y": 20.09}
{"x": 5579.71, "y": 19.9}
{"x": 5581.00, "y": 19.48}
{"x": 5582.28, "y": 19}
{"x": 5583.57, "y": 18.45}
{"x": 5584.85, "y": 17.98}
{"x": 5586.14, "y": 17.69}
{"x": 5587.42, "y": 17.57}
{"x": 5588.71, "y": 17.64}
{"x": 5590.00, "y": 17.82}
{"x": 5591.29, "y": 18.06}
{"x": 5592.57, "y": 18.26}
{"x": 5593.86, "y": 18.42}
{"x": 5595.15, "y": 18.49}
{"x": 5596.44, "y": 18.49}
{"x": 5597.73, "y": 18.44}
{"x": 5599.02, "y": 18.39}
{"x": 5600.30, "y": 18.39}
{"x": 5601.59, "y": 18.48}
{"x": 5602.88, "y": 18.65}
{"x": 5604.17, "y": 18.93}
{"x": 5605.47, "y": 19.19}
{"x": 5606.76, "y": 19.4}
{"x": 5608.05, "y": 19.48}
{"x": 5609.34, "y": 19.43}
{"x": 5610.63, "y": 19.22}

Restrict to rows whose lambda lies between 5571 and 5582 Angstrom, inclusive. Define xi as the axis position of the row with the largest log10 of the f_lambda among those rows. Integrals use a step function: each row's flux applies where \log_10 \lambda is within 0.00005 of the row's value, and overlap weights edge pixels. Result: 5577.14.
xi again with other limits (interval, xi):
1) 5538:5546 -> 5538.75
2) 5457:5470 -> 5469.05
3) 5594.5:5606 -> 5605.47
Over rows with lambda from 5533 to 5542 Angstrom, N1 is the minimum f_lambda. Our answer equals 19.73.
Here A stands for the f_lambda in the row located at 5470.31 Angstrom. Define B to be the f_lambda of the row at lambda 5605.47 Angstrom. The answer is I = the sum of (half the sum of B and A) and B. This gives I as 38.5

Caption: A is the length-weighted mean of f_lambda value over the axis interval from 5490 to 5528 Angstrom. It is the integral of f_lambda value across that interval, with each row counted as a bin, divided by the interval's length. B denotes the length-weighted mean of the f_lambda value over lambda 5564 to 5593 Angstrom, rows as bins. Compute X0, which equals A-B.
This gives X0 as 0.7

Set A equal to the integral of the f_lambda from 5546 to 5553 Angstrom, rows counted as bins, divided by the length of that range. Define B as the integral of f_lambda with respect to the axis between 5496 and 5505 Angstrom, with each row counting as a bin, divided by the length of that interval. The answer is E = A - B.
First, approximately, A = 19.5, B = 19.4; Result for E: 0.1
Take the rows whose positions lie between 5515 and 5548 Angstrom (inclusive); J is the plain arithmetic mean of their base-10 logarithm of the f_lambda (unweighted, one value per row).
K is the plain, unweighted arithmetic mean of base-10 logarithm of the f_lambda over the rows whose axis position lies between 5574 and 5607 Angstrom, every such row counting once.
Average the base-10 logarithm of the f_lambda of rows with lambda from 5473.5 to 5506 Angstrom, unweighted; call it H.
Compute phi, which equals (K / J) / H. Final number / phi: 0.757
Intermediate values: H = 1.29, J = 1.301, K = 1.27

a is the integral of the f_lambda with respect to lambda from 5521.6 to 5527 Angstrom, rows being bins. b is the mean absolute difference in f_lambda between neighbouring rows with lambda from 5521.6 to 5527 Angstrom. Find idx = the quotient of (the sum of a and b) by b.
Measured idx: 429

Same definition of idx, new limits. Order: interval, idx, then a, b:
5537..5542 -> 2962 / 98.7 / 0.03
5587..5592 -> 545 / 88.9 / 0.16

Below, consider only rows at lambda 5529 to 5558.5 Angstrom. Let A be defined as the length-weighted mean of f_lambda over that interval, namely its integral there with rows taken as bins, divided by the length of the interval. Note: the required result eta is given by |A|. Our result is 19.7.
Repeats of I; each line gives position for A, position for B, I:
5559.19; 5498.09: 38.8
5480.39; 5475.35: 38.7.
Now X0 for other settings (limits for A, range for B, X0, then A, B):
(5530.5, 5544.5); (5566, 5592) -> 0.7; 19.8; 19.2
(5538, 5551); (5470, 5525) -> -0.2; 19.6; 19.8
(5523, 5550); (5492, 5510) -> 0.2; 19.8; 19.6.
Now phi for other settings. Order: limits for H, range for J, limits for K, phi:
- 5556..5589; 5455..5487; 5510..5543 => 0.786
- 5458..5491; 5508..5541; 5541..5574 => 0.771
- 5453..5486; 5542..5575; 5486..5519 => 0.779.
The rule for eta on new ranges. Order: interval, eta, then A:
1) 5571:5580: 19.9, 19.9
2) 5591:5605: 18.5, 18.5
